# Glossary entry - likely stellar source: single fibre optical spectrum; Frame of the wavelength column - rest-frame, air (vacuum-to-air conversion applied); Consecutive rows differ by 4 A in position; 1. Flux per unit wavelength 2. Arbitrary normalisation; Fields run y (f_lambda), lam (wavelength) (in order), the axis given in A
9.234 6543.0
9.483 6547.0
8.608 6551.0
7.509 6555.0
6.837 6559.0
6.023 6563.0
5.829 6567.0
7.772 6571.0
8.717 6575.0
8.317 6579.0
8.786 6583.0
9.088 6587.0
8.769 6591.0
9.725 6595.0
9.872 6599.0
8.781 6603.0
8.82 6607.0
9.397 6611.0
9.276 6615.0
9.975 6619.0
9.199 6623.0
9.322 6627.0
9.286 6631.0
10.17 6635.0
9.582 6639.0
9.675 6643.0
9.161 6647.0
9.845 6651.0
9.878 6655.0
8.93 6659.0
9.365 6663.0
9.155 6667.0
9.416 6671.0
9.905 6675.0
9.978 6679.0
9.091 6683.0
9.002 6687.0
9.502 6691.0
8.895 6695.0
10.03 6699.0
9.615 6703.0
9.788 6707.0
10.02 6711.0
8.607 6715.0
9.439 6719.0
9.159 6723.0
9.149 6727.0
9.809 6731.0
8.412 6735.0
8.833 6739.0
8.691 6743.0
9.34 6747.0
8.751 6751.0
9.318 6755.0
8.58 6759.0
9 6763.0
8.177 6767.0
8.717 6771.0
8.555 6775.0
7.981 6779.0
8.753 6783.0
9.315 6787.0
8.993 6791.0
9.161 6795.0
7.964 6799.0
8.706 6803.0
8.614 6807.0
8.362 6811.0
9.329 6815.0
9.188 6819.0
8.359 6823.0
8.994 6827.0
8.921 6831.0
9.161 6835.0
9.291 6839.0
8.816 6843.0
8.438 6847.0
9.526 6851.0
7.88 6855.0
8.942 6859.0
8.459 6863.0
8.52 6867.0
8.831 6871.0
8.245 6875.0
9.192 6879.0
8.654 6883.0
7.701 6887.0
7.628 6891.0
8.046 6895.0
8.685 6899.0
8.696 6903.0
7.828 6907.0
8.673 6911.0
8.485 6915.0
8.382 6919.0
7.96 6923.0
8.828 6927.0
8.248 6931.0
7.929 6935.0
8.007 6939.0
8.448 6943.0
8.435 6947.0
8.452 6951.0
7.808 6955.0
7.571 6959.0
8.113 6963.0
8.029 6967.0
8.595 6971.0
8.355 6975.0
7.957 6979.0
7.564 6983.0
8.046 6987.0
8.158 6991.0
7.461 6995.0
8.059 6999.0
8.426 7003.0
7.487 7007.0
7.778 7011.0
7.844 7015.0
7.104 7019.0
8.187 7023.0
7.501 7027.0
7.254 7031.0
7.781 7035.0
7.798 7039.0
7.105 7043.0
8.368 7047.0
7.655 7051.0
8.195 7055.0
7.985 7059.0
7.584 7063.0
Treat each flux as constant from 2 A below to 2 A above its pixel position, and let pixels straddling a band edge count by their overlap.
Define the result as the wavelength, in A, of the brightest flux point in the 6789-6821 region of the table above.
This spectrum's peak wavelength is 6815.0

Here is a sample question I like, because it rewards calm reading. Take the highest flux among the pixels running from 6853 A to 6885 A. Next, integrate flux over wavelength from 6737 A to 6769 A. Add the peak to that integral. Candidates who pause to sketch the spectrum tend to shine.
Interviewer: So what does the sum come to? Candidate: 292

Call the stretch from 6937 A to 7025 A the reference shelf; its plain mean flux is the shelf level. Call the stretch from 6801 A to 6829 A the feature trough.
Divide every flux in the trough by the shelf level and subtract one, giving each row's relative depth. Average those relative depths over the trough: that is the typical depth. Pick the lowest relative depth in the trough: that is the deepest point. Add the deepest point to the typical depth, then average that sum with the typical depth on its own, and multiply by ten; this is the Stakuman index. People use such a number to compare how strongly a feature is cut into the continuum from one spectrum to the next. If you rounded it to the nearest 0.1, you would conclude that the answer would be 1.2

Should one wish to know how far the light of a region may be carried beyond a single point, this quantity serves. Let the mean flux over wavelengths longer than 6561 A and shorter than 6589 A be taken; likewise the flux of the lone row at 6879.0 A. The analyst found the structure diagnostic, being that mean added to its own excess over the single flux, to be 6.4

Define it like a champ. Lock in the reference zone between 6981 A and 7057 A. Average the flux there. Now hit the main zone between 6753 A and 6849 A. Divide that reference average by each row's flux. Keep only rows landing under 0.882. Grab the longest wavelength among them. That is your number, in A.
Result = 6839.0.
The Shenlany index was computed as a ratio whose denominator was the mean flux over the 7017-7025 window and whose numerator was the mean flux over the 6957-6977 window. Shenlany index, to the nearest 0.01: 1.06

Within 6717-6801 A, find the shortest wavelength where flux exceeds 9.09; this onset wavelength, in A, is 6719.0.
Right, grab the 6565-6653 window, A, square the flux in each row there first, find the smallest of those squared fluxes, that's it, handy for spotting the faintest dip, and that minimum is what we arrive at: 34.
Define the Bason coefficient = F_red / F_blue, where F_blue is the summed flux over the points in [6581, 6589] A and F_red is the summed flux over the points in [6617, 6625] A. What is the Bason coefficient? 1.07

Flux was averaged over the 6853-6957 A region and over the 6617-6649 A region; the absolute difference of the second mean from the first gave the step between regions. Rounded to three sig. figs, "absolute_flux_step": 1.20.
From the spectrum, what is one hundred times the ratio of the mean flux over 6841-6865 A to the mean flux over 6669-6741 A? 92.6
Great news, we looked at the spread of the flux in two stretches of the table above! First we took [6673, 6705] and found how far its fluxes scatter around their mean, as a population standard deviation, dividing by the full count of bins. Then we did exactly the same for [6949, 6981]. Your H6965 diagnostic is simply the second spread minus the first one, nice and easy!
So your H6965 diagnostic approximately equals -0.11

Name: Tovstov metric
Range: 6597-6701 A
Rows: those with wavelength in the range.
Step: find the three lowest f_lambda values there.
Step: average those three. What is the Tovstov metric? 8.8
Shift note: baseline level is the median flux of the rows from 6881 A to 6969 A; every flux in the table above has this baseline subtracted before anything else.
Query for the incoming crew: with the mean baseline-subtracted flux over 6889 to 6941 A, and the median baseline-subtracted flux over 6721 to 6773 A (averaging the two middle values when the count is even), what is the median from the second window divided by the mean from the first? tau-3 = 8.1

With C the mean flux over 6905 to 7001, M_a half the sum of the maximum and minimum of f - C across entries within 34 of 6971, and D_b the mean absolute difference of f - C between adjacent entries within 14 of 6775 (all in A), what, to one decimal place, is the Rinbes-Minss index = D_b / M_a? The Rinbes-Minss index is -5.1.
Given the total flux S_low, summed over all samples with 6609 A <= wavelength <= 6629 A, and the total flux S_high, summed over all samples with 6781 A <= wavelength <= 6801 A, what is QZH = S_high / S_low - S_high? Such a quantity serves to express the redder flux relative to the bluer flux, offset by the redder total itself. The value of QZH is -43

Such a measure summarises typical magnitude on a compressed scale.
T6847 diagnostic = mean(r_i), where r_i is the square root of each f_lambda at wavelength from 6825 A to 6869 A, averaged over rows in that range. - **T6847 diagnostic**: 2.97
